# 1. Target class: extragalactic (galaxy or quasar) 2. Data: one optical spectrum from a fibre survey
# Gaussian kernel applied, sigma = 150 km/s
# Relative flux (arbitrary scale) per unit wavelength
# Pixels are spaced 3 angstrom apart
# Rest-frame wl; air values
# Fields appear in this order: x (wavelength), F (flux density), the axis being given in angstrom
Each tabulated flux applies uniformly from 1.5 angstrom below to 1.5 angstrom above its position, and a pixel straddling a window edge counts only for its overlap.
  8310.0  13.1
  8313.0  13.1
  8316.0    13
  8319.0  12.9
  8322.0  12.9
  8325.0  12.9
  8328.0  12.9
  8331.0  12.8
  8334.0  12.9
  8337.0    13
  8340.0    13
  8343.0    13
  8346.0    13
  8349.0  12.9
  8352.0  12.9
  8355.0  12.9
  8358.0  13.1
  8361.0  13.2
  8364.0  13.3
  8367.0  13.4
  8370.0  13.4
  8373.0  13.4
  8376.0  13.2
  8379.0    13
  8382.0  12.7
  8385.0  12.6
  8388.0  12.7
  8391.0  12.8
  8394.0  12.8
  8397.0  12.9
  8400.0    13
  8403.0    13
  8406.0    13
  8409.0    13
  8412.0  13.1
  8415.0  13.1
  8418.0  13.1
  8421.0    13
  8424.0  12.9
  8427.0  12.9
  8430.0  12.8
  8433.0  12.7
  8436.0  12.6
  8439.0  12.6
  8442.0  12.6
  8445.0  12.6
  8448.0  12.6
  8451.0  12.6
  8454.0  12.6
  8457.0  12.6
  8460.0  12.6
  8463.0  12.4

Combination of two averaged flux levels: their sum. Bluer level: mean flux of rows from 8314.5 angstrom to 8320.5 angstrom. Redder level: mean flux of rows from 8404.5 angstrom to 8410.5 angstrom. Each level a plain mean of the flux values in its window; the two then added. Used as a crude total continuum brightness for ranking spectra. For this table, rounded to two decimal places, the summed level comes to 25.95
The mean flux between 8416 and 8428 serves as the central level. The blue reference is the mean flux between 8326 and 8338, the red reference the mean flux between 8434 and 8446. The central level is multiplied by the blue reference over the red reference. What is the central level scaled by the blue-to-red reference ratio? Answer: 13.28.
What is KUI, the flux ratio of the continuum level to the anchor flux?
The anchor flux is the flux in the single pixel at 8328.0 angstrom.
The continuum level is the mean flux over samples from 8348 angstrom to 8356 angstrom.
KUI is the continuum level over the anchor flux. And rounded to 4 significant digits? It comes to 1.000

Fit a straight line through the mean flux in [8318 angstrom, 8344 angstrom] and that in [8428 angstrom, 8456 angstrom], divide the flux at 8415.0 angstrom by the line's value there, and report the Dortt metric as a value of 1.031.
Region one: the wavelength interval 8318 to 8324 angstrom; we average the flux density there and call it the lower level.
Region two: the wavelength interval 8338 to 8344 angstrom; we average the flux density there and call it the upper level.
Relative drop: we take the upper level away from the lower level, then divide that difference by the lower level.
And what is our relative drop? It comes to -0.01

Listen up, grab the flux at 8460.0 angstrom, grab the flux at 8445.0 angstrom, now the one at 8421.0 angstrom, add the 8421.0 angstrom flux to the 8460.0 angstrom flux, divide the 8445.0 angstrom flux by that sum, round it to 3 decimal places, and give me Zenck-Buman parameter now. 0.492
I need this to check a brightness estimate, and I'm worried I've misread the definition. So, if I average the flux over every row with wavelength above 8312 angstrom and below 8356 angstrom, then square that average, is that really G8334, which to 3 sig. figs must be 167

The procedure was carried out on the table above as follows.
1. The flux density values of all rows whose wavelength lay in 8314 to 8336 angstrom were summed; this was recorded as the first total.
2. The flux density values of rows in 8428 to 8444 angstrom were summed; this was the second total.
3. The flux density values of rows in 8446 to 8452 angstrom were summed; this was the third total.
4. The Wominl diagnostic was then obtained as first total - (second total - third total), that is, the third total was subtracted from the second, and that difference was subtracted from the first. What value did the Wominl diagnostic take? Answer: 52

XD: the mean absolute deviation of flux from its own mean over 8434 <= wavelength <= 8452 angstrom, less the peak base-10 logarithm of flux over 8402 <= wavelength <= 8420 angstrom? -1.12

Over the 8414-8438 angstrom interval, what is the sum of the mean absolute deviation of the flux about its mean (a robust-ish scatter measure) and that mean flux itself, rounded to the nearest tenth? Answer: 13.0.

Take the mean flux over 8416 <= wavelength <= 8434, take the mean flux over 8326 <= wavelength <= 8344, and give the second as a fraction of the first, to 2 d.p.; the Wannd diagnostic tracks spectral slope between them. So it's 1.00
